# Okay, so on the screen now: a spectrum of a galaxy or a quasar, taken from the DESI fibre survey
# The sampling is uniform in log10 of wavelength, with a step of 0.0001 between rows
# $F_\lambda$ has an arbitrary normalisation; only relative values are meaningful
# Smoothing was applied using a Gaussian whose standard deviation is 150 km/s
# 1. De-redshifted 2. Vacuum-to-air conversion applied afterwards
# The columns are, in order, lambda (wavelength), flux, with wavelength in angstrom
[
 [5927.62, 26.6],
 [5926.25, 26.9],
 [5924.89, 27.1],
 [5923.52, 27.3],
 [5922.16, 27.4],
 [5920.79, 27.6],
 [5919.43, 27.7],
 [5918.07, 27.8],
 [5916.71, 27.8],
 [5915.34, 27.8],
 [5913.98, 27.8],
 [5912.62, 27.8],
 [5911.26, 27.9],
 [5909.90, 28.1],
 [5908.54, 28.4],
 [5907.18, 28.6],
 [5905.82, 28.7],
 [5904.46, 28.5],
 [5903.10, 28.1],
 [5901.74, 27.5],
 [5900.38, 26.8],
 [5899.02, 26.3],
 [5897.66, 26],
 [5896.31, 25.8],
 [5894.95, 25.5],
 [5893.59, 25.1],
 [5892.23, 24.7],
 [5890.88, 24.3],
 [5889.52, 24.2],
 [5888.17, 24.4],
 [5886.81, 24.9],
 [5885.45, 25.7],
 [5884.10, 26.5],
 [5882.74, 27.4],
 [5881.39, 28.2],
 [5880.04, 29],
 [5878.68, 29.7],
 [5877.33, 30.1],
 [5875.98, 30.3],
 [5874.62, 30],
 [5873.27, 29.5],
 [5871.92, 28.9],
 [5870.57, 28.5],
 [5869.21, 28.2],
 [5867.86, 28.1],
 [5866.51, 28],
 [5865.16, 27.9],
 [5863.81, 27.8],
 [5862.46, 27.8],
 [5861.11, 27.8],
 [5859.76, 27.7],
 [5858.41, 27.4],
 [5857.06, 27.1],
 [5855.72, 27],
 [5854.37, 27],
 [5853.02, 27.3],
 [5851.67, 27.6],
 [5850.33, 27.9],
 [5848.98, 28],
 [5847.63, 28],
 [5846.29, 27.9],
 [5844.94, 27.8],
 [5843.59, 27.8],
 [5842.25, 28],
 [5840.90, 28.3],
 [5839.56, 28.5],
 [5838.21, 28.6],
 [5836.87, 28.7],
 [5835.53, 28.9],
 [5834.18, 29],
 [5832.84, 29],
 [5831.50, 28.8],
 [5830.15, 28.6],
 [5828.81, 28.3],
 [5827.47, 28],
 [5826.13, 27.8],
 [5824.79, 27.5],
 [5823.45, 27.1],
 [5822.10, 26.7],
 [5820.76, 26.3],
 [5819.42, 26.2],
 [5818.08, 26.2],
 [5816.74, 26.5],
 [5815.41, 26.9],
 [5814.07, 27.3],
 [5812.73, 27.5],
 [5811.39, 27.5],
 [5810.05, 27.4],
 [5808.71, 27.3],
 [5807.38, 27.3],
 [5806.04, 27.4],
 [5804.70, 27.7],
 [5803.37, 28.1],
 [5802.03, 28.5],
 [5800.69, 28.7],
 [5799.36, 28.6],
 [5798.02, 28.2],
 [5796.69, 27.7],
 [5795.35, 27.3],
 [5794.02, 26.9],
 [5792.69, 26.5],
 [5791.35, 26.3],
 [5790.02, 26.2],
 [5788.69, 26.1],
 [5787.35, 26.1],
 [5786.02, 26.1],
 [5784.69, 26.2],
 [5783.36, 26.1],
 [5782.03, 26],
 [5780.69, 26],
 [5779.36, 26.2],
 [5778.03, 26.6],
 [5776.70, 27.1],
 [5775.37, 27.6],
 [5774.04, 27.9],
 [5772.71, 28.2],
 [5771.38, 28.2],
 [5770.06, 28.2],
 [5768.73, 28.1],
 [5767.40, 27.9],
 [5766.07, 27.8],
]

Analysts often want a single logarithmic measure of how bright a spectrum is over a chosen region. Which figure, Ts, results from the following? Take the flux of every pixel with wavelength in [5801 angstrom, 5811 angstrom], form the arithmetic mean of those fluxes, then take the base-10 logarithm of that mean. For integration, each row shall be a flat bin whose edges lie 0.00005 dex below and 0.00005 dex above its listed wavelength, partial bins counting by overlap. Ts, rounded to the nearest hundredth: 1.44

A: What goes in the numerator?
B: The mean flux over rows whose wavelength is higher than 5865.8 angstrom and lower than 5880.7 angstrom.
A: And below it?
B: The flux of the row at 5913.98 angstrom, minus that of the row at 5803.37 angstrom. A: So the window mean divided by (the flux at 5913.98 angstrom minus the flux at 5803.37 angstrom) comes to -97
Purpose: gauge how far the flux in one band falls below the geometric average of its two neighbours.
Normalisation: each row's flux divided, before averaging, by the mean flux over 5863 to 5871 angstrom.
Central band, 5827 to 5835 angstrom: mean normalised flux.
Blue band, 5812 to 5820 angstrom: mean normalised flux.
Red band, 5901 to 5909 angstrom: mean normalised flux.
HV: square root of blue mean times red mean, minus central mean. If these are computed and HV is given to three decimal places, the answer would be -0.039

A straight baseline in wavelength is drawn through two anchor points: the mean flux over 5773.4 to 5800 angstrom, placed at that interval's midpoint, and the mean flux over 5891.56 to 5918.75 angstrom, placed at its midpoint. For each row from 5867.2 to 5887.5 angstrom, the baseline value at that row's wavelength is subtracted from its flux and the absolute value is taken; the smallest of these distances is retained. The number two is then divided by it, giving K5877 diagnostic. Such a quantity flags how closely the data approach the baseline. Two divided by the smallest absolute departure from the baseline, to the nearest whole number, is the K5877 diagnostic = 8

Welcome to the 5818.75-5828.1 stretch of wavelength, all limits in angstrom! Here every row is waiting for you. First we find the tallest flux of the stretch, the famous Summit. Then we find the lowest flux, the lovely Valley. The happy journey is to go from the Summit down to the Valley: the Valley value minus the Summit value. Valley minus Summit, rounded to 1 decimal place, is -1.8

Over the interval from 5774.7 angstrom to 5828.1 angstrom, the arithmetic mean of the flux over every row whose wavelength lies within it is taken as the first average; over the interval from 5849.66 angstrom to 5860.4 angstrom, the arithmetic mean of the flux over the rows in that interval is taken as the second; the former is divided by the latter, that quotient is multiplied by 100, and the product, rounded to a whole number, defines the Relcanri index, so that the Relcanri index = 99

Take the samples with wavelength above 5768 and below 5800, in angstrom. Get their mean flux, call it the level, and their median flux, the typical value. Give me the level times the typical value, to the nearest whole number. 723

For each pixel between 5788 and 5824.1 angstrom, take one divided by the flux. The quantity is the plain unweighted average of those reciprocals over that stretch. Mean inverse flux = 0.0368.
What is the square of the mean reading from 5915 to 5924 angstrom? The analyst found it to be 763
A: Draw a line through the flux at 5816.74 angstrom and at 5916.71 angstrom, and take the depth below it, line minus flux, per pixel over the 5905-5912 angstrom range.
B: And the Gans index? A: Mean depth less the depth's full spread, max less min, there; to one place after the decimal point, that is -1.5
